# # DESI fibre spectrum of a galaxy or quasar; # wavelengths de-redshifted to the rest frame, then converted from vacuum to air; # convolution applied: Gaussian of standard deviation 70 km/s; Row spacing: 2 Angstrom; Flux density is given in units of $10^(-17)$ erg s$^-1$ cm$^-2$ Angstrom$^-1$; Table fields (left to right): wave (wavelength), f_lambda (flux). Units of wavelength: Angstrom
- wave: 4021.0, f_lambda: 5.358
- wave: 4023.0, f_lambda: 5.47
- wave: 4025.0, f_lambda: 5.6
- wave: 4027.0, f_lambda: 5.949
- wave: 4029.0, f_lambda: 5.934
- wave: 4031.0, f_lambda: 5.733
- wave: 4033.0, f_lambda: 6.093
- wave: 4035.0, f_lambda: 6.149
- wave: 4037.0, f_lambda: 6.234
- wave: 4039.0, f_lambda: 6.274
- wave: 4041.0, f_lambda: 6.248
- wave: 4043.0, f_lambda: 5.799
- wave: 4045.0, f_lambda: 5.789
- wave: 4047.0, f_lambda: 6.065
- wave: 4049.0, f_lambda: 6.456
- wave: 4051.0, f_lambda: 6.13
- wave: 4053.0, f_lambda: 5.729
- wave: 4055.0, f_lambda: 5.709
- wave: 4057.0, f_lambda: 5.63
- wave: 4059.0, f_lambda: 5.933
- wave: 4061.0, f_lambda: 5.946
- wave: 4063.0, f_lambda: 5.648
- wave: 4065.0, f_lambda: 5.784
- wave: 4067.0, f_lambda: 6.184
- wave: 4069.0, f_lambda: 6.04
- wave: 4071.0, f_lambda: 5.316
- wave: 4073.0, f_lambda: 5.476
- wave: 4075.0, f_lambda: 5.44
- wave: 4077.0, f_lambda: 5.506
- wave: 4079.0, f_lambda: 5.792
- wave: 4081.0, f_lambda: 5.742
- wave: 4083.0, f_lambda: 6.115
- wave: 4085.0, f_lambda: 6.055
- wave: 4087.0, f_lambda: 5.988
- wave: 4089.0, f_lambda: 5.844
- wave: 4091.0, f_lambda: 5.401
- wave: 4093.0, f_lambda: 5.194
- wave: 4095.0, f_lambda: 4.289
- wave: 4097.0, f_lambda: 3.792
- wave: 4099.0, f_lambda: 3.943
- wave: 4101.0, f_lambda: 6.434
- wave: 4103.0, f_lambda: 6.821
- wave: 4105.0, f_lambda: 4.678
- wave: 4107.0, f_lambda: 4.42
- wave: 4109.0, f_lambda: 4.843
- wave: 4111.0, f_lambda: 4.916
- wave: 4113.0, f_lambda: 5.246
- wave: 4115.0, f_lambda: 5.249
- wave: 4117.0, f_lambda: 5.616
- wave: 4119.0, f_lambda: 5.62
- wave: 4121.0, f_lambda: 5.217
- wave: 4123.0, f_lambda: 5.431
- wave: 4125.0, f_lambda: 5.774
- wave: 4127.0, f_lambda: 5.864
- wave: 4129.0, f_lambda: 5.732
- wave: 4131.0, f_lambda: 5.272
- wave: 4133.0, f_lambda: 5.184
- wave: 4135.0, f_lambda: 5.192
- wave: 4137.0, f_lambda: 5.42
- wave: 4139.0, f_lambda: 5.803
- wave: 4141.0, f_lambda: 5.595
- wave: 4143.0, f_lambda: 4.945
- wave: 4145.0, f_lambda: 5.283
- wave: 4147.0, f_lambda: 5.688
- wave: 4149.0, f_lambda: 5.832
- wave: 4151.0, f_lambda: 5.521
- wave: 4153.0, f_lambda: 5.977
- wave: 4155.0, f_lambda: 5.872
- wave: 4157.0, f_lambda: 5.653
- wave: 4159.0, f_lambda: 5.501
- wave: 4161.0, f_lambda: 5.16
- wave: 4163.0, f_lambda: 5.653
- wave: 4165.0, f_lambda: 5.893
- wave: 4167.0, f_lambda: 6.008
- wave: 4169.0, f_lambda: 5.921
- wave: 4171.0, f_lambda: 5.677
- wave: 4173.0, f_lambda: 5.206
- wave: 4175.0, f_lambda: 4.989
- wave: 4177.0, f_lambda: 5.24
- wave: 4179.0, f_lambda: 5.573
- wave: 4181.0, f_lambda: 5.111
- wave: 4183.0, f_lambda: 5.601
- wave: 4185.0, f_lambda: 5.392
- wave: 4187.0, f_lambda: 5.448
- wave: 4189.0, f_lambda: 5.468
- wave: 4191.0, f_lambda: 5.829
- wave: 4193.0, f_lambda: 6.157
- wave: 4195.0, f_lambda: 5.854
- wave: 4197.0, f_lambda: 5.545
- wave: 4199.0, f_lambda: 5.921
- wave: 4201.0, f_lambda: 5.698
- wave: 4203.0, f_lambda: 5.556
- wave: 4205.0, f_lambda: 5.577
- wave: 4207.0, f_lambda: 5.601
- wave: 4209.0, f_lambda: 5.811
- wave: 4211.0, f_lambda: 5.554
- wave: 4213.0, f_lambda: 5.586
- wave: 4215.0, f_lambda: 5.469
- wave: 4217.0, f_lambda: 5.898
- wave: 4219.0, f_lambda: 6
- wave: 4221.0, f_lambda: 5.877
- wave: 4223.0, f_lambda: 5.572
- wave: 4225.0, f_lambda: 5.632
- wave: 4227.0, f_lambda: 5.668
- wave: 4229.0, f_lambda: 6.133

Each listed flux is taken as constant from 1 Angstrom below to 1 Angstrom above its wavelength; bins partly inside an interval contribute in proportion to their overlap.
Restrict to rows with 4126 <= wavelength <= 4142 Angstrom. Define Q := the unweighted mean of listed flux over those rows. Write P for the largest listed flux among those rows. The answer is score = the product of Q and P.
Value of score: 32.3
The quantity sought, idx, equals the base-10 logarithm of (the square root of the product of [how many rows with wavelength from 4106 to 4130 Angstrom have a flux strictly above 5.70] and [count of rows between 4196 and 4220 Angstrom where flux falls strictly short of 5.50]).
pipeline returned 0.24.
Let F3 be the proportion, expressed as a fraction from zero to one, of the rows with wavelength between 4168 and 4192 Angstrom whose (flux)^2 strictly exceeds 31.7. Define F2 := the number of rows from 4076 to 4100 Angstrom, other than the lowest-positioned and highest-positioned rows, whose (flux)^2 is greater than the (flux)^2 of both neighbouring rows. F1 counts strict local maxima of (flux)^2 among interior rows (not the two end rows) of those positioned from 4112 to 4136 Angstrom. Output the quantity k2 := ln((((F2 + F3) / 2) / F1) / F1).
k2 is -1.3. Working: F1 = 2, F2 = 2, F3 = 0.25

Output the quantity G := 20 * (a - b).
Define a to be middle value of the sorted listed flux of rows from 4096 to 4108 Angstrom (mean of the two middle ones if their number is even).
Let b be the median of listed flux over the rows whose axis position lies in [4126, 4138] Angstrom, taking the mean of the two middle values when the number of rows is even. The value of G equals -16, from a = 4.5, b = 5.3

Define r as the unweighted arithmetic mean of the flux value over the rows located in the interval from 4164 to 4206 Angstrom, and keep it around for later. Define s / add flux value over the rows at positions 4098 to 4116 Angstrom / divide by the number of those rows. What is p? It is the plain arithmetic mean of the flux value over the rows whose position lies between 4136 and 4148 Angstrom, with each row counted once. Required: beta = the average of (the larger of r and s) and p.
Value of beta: 5.53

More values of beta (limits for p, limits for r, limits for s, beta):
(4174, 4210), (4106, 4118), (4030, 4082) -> 5.73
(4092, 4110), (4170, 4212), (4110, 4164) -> 5.25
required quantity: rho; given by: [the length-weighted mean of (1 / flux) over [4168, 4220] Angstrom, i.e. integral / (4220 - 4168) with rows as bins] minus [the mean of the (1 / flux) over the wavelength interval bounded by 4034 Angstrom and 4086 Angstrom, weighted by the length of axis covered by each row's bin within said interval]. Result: 0.0088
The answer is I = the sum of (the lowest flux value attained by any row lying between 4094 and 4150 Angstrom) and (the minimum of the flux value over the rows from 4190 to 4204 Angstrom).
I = 9.3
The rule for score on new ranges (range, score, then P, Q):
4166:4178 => 33.1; 6.008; 5.51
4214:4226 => 34.4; 6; 5.74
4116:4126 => 31.9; 5.774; 5.53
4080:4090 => 36.4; 6.115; 5.95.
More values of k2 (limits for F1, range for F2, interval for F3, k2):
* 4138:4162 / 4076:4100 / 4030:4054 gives -1.0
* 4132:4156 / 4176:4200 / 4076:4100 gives -1.6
